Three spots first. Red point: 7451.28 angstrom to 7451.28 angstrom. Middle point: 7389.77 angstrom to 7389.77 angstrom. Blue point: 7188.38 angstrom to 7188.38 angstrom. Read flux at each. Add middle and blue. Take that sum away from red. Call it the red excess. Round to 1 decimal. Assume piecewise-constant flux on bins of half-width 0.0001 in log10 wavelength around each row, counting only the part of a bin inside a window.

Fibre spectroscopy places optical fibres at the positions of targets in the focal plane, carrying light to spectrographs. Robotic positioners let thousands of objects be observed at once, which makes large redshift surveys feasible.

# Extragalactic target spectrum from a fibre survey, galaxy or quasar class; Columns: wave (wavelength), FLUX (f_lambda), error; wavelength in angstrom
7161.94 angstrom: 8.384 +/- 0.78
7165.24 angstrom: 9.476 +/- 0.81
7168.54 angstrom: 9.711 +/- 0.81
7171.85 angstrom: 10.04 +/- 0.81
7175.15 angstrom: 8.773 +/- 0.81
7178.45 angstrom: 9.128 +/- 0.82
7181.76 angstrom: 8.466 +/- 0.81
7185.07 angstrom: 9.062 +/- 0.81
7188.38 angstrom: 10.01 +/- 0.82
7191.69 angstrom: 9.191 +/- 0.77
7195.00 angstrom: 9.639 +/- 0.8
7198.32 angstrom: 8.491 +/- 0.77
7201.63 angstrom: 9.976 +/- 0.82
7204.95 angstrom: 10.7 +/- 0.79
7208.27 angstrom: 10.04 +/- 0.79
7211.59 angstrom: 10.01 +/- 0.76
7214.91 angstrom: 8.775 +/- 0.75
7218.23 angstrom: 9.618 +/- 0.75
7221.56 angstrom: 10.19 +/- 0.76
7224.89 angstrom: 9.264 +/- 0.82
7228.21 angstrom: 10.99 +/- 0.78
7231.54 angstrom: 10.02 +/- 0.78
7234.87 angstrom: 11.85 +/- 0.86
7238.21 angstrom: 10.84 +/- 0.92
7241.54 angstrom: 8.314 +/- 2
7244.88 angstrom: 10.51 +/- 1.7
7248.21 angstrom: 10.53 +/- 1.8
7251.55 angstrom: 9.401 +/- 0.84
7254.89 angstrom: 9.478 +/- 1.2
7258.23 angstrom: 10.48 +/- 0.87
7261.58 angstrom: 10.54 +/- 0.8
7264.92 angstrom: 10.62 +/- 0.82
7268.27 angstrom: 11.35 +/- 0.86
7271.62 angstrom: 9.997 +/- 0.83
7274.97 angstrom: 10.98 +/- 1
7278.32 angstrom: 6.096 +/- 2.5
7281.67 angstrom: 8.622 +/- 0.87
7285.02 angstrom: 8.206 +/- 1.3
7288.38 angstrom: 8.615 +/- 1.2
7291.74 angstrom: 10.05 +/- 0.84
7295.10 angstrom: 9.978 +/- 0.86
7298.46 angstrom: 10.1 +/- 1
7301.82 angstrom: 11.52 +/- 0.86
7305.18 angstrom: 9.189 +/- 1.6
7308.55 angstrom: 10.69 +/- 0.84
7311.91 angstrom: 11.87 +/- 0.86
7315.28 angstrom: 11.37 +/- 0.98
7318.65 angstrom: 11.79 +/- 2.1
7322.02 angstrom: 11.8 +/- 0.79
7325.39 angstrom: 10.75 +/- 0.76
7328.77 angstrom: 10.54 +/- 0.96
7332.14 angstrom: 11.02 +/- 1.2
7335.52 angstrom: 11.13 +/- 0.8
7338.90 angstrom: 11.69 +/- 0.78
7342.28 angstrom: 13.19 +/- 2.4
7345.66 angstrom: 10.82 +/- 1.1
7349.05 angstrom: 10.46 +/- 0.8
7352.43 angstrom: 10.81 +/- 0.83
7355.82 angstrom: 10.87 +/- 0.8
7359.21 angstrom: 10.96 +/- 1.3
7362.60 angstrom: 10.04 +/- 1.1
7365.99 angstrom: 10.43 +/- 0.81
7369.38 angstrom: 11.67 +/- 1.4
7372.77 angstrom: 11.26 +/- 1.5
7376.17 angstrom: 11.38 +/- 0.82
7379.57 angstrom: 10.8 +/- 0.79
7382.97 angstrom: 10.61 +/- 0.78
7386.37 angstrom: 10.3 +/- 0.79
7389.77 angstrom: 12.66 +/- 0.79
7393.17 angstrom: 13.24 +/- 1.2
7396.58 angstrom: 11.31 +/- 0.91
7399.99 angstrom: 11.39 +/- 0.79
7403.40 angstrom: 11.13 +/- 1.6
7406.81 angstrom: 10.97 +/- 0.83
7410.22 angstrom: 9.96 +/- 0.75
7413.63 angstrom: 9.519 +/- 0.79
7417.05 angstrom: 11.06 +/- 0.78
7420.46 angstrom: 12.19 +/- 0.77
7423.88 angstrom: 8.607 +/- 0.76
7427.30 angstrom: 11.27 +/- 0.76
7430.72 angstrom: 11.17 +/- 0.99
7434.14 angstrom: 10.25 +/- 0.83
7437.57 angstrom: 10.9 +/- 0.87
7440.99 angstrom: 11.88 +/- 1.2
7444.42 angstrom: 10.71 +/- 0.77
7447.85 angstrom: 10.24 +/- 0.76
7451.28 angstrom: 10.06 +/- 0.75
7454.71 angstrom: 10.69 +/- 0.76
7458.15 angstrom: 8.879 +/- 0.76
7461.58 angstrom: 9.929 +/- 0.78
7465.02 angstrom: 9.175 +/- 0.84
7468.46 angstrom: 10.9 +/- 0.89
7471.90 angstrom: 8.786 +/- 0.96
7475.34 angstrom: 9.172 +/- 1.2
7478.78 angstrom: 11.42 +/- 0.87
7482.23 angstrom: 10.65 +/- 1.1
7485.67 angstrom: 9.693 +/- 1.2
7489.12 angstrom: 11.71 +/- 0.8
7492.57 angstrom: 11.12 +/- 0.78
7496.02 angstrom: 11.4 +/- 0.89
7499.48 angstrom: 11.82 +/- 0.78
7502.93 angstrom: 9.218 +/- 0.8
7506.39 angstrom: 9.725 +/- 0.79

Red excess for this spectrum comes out -12.6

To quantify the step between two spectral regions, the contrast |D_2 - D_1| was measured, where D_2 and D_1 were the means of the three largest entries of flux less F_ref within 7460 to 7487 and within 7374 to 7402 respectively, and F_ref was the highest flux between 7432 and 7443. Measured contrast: 1.4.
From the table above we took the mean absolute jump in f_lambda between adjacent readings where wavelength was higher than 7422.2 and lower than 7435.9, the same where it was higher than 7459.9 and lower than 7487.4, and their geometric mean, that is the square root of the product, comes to 1.3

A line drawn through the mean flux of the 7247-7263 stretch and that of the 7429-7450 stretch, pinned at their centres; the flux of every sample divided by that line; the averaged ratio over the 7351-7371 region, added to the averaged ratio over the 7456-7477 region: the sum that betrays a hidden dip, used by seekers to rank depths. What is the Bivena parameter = 1.89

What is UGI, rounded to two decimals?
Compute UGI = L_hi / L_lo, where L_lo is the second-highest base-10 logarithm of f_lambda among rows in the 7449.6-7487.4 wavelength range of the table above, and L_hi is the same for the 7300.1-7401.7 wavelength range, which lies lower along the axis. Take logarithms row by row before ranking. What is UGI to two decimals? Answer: 1.08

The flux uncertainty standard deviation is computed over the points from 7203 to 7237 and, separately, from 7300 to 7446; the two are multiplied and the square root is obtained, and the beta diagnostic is 0.11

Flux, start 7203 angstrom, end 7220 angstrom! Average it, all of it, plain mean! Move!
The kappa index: 9.8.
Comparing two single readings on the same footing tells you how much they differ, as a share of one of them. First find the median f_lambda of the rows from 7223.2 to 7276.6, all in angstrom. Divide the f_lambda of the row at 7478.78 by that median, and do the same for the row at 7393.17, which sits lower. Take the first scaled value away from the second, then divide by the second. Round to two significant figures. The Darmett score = 0.14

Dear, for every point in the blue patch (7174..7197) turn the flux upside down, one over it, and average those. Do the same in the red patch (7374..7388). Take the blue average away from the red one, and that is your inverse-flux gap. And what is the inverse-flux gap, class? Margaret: -0.016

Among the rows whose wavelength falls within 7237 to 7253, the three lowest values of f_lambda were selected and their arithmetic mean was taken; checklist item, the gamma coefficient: 9.4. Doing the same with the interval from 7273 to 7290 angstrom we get 7.6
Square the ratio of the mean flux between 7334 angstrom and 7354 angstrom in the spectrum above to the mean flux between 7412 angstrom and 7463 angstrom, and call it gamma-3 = 1.17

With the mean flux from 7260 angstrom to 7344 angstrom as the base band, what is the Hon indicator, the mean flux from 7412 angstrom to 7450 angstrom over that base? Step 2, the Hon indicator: 1.02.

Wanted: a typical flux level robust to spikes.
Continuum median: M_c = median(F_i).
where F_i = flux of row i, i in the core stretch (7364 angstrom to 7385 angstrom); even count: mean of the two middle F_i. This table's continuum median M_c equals 11.03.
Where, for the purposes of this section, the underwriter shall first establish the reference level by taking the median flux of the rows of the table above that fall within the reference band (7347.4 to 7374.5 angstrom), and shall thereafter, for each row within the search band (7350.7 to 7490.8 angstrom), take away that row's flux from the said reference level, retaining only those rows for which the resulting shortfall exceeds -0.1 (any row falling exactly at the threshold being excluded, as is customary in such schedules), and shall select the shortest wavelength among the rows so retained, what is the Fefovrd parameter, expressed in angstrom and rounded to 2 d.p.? 7352.43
